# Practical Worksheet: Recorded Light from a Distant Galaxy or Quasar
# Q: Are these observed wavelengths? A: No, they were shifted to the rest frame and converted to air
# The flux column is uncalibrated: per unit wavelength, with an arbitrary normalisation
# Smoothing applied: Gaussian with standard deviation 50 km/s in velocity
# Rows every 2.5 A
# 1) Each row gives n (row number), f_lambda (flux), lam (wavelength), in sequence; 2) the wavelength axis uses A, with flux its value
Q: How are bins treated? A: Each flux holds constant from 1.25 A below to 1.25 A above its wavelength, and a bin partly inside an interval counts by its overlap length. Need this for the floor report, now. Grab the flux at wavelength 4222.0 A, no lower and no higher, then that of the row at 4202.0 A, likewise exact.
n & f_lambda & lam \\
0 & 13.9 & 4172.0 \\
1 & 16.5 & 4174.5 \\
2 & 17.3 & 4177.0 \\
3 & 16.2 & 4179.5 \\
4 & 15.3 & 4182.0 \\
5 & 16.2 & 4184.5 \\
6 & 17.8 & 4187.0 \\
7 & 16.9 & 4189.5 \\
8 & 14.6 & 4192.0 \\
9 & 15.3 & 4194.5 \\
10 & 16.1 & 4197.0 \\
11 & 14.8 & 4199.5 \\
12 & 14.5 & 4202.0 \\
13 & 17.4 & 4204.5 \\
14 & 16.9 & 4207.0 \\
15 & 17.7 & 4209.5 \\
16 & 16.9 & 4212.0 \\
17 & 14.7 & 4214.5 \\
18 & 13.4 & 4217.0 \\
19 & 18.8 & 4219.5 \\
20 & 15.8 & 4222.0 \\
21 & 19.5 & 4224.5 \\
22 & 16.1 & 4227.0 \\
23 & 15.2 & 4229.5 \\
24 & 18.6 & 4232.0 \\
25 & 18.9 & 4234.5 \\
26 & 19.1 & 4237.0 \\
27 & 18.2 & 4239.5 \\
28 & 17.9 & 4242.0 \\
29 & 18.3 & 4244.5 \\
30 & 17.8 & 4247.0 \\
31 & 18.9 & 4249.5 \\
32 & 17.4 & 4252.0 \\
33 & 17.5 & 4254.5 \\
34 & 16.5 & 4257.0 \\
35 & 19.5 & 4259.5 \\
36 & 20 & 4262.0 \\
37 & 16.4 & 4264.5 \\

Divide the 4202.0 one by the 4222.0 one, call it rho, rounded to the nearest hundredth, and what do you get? 0.92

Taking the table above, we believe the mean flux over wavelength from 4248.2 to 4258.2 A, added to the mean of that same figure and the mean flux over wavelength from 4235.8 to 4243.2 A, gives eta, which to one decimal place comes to 35.6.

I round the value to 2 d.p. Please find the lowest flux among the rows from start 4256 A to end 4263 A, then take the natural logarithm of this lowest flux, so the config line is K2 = 2.80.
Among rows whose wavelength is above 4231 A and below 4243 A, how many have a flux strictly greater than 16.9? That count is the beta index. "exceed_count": 5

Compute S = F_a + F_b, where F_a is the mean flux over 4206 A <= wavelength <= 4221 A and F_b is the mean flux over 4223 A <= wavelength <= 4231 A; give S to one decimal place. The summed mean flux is 33.3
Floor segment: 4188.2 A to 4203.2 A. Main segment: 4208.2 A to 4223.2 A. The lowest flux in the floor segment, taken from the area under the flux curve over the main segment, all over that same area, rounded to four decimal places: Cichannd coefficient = 0.9404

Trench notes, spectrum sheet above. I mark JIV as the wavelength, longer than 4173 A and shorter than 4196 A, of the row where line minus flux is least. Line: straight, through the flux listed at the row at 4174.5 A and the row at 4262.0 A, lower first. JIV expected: 4187.0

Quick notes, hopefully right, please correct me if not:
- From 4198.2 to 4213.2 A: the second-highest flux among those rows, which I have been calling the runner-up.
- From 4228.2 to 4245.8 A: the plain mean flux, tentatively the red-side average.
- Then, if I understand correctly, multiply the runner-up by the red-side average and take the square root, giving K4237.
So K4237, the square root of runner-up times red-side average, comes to 17.7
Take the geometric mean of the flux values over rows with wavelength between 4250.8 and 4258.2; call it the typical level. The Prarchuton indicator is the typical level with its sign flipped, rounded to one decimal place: -17.1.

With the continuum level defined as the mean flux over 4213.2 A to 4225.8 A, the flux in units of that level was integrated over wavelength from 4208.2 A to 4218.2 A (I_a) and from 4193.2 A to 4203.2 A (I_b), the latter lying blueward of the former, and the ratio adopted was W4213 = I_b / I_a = 0.97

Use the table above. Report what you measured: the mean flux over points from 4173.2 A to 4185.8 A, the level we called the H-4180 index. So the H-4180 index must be 16.3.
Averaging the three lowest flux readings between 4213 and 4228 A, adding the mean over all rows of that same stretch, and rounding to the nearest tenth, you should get 31.0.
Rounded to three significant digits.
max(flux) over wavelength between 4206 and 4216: 17.7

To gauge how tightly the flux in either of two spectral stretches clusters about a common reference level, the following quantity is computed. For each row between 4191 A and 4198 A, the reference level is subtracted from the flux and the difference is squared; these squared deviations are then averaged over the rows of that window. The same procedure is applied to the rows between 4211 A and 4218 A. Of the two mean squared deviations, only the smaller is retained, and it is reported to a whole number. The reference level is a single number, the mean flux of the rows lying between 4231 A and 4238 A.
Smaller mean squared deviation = 13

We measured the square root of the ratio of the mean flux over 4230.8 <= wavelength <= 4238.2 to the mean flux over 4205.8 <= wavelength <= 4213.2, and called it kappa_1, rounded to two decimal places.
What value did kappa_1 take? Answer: 1.05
